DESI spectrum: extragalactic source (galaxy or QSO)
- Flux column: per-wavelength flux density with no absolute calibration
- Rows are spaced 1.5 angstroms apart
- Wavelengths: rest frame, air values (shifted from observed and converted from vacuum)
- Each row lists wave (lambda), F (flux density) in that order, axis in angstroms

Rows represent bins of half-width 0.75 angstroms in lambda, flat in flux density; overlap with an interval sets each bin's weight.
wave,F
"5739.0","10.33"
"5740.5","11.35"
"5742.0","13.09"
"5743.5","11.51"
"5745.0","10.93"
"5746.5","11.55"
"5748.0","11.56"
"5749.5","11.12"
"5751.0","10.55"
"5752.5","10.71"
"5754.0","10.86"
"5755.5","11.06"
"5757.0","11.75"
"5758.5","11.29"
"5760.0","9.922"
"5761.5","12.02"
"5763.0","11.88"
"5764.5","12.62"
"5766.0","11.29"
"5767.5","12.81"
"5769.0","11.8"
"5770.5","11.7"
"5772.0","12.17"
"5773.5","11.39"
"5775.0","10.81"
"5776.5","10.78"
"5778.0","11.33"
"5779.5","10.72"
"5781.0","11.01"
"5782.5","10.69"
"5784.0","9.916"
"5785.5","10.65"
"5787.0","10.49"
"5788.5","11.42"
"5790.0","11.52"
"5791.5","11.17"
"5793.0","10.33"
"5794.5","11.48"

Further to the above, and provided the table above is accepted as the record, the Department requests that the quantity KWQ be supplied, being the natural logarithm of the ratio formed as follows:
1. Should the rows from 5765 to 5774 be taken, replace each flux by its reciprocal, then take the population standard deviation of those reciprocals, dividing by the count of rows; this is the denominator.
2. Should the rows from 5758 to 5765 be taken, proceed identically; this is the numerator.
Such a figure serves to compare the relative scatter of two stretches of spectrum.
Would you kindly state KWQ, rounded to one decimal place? 0.7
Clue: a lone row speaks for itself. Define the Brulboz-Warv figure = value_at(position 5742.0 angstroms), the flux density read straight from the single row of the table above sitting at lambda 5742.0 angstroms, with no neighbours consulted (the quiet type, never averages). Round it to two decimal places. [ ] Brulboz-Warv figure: 13.09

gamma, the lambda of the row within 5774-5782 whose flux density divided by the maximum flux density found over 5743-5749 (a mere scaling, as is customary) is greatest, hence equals 5778.0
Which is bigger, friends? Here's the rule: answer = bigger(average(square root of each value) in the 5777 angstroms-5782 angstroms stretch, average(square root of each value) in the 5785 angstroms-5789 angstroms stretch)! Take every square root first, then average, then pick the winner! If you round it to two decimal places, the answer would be 3.32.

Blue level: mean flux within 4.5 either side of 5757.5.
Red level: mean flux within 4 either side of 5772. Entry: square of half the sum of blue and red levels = 129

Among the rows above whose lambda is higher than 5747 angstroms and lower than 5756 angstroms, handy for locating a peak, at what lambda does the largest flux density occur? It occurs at 5748.0 angstroms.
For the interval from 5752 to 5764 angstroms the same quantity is 5761.5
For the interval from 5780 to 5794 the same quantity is 5790.0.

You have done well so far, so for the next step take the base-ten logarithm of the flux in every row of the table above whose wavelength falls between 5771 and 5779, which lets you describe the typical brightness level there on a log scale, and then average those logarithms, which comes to 1.05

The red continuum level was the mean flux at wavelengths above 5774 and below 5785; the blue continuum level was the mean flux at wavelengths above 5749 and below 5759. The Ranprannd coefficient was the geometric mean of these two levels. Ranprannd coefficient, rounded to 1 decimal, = 10.9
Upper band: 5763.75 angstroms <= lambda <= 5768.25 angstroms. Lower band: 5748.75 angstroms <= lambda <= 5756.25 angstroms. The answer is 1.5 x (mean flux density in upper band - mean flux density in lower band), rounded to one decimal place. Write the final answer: 2.1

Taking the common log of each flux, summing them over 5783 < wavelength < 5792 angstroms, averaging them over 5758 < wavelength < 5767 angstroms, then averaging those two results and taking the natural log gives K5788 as 1.29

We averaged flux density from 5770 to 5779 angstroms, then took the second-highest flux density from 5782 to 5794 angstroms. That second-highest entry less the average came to 0.1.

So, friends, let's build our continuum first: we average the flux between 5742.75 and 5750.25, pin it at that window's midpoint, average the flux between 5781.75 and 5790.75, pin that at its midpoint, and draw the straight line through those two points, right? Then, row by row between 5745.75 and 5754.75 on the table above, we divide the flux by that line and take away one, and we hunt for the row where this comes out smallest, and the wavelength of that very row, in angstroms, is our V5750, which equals 5751.0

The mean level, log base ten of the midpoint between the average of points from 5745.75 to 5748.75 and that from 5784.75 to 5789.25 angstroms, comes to 1.049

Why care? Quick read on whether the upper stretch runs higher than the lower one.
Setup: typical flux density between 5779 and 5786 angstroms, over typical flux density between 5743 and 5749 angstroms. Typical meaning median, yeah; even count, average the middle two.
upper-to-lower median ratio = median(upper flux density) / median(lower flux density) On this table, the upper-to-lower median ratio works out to 0.93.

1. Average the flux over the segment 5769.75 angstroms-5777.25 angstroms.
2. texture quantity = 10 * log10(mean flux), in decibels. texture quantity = 10.6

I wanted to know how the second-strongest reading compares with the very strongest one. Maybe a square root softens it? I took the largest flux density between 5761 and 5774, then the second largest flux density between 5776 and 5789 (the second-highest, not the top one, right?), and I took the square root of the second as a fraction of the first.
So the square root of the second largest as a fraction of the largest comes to 0.94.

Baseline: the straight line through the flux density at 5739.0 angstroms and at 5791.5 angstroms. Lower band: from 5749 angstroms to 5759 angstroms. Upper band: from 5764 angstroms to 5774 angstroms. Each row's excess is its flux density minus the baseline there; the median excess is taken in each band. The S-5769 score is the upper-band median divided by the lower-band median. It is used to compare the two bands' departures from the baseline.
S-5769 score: 2.1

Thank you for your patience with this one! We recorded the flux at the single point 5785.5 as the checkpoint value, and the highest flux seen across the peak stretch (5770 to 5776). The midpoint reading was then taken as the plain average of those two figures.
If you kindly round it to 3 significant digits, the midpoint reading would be 11.4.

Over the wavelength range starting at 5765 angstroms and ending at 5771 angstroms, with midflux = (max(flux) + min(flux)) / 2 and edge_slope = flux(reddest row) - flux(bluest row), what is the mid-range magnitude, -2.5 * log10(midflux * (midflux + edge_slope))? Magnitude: -5.44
